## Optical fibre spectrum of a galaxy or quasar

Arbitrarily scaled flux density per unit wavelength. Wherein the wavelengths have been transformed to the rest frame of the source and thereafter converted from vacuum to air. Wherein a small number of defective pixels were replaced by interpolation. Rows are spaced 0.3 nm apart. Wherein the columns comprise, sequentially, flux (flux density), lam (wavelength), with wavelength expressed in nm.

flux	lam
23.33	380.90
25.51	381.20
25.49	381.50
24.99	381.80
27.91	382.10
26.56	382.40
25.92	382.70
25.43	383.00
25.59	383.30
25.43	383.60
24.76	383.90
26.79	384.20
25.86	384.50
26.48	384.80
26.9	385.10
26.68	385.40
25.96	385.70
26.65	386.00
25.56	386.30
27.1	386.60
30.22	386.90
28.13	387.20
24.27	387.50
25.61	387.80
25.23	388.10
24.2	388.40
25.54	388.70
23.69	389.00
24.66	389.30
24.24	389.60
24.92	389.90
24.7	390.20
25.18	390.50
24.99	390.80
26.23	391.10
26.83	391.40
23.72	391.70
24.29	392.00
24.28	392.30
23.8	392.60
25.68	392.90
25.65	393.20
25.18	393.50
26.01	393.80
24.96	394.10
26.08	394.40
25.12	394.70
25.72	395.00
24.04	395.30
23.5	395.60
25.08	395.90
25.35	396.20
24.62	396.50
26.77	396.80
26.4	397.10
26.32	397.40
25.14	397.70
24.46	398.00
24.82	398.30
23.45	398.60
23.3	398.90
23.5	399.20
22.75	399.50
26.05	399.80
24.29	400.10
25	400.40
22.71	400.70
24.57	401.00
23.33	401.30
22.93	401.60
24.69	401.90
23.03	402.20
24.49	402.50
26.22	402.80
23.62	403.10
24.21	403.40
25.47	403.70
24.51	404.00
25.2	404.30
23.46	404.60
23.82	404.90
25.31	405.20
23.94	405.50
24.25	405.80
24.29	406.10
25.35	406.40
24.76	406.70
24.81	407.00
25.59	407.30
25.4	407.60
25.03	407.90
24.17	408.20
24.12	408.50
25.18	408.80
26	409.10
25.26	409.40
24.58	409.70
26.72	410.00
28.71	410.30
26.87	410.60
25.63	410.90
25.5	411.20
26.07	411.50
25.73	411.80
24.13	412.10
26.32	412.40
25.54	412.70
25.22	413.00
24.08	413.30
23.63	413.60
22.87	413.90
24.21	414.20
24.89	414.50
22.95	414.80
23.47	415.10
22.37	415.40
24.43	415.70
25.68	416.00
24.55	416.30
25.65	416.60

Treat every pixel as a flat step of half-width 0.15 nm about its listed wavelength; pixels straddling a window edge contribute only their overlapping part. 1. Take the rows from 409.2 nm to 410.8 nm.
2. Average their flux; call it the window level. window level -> 26.4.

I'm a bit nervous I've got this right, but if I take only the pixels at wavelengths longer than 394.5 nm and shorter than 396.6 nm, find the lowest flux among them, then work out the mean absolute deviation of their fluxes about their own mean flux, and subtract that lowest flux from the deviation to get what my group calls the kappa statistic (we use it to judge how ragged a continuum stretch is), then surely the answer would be -22.88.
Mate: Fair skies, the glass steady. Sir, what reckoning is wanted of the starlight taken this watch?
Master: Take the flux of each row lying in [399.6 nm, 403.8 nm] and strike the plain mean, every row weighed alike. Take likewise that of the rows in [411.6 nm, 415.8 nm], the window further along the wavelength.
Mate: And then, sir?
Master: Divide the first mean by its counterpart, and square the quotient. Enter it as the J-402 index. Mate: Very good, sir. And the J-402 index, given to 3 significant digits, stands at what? 1.00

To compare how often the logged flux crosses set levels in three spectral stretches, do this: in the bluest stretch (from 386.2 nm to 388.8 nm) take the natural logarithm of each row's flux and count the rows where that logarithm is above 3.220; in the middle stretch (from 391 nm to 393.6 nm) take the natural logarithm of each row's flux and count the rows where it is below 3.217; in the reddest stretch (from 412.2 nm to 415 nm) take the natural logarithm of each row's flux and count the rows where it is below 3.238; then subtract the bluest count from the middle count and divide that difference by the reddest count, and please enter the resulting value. -0.4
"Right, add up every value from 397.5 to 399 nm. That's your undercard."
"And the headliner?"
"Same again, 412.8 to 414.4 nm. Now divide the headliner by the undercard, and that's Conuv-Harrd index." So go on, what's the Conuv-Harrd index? 0.99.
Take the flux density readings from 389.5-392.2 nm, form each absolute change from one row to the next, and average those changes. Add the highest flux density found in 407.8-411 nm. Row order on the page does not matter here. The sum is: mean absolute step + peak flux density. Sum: 29.6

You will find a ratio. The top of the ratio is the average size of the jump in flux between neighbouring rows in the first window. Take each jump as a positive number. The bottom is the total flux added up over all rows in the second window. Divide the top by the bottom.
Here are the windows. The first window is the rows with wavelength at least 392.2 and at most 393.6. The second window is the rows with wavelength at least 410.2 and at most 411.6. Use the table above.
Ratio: 0.0054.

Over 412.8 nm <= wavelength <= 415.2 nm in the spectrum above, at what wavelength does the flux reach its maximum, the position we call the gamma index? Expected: 413.00 nm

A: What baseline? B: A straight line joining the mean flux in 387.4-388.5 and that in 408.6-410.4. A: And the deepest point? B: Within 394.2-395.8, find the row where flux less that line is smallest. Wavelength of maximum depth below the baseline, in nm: 395.60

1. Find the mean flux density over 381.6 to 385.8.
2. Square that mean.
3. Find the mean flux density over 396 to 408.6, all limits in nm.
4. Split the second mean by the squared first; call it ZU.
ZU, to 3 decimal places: 0.036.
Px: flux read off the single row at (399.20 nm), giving 23.5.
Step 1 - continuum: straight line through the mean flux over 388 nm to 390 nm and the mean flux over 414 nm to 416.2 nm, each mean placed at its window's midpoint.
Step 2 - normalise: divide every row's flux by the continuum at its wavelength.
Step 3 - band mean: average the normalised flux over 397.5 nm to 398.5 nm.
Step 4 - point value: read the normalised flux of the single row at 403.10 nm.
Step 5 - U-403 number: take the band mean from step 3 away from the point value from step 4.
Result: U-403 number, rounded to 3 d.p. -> -0.044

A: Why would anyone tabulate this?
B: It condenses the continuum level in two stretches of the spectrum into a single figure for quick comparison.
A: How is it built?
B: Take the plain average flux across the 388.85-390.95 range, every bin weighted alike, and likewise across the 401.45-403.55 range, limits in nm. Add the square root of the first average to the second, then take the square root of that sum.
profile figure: 5.40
